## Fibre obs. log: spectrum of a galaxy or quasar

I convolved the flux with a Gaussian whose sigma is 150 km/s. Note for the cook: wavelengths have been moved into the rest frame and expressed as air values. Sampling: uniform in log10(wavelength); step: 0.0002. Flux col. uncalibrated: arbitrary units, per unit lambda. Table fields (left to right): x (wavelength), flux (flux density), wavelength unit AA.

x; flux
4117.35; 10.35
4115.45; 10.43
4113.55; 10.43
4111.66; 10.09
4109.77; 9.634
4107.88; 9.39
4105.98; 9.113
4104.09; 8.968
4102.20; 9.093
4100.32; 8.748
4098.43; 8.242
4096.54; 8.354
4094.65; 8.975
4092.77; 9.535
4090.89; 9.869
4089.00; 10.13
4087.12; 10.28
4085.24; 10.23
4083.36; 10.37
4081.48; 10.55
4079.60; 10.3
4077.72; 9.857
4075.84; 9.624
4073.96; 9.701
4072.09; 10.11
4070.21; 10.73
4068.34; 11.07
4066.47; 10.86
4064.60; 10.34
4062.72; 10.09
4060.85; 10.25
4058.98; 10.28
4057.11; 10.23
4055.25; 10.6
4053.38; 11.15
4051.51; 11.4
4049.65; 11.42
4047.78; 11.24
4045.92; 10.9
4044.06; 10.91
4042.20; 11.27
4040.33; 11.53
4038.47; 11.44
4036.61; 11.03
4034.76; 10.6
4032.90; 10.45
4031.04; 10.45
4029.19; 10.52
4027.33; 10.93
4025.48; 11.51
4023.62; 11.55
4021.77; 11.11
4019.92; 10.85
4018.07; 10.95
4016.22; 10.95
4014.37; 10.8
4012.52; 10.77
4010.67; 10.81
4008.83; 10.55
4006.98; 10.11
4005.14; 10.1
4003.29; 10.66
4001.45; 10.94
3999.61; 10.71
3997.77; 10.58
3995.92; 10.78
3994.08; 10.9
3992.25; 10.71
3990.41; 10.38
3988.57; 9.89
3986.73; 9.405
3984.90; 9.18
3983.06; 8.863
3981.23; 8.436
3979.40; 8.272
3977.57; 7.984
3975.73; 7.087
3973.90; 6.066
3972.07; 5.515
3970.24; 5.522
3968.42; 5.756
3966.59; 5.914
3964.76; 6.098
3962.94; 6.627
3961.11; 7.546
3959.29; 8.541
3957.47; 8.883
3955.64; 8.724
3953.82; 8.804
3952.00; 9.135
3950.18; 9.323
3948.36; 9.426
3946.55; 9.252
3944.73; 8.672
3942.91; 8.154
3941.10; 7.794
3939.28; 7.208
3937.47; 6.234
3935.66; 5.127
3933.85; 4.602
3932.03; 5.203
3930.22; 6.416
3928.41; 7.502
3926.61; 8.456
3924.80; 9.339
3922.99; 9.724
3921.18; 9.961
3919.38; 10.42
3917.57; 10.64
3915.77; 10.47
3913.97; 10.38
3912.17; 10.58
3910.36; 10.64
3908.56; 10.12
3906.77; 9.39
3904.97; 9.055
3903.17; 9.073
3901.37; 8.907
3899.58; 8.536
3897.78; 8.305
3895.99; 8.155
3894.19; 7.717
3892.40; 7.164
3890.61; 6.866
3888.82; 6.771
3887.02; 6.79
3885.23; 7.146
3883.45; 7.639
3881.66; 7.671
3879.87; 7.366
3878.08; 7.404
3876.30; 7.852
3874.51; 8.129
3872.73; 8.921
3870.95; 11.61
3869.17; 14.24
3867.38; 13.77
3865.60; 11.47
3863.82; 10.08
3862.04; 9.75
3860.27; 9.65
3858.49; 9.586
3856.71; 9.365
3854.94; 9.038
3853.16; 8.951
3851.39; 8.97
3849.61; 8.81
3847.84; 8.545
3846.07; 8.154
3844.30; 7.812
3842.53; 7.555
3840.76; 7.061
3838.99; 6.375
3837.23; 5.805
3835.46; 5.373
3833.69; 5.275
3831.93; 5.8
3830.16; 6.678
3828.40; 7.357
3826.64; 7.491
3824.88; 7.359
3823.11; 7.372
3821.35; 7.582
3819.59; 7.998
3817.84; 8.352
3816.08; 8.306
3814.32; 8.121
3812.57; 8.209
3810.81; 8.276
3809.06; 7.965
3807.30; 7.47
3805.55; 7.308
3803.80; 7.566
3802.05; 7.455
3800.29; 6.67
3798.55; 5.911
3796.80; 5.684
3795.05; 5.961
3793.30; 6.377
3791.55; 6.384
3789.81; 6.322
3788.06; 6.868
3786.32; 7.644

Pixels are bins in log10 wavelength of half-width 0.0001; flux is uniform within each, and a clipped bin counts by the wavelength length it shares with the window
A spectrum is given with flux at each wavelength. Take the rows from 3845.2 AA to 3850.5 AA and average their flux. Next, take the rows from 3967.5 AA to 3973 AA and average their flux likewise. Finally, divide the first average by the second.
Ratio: 1.52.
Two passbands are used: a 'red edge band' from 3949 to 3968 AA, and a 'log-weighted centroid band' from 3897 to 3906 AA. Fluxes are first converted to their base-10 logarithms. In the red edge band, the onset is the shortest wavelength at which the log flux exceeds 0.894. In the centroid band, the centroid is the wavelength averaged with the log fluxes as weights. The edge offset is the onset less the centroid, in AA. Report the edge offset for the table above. 48.8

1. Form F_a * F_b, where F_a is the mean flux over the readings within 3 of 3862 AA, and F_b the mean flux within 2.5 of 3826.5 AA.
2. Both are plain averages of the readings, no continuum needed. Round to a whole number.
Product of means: 73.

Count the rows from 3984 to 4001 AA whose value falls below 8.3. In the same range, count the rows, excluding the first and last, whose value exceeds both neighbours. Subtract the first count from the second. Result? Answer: 1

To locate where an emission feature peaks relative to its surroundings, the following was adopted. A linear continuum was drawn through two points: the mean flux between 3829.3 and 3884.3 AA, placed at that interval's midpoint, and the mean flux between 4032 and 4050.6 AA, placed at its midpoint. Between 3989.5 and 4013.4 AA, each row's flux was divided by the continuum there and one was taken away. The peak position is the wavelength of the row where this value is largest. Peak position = 3994.08 AA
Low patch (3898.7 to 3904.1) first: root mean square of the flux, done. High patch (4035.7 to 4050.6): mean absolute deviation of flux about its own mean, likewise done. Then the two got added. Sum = 9.0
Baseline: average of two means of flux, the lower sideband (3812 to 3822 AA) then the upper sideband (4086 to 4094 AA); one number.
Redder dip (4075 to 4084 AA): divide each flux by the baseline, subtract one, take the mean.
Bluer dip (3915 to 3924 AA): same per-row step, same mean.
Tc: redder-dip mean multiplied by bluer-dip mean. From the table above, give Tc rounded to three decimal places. 0.017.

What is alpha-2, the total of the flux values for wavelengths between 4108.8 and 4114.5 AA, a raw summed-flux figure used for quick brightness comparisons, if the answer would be 30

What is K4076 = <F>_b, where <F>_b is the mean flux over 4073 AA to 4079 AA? 10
